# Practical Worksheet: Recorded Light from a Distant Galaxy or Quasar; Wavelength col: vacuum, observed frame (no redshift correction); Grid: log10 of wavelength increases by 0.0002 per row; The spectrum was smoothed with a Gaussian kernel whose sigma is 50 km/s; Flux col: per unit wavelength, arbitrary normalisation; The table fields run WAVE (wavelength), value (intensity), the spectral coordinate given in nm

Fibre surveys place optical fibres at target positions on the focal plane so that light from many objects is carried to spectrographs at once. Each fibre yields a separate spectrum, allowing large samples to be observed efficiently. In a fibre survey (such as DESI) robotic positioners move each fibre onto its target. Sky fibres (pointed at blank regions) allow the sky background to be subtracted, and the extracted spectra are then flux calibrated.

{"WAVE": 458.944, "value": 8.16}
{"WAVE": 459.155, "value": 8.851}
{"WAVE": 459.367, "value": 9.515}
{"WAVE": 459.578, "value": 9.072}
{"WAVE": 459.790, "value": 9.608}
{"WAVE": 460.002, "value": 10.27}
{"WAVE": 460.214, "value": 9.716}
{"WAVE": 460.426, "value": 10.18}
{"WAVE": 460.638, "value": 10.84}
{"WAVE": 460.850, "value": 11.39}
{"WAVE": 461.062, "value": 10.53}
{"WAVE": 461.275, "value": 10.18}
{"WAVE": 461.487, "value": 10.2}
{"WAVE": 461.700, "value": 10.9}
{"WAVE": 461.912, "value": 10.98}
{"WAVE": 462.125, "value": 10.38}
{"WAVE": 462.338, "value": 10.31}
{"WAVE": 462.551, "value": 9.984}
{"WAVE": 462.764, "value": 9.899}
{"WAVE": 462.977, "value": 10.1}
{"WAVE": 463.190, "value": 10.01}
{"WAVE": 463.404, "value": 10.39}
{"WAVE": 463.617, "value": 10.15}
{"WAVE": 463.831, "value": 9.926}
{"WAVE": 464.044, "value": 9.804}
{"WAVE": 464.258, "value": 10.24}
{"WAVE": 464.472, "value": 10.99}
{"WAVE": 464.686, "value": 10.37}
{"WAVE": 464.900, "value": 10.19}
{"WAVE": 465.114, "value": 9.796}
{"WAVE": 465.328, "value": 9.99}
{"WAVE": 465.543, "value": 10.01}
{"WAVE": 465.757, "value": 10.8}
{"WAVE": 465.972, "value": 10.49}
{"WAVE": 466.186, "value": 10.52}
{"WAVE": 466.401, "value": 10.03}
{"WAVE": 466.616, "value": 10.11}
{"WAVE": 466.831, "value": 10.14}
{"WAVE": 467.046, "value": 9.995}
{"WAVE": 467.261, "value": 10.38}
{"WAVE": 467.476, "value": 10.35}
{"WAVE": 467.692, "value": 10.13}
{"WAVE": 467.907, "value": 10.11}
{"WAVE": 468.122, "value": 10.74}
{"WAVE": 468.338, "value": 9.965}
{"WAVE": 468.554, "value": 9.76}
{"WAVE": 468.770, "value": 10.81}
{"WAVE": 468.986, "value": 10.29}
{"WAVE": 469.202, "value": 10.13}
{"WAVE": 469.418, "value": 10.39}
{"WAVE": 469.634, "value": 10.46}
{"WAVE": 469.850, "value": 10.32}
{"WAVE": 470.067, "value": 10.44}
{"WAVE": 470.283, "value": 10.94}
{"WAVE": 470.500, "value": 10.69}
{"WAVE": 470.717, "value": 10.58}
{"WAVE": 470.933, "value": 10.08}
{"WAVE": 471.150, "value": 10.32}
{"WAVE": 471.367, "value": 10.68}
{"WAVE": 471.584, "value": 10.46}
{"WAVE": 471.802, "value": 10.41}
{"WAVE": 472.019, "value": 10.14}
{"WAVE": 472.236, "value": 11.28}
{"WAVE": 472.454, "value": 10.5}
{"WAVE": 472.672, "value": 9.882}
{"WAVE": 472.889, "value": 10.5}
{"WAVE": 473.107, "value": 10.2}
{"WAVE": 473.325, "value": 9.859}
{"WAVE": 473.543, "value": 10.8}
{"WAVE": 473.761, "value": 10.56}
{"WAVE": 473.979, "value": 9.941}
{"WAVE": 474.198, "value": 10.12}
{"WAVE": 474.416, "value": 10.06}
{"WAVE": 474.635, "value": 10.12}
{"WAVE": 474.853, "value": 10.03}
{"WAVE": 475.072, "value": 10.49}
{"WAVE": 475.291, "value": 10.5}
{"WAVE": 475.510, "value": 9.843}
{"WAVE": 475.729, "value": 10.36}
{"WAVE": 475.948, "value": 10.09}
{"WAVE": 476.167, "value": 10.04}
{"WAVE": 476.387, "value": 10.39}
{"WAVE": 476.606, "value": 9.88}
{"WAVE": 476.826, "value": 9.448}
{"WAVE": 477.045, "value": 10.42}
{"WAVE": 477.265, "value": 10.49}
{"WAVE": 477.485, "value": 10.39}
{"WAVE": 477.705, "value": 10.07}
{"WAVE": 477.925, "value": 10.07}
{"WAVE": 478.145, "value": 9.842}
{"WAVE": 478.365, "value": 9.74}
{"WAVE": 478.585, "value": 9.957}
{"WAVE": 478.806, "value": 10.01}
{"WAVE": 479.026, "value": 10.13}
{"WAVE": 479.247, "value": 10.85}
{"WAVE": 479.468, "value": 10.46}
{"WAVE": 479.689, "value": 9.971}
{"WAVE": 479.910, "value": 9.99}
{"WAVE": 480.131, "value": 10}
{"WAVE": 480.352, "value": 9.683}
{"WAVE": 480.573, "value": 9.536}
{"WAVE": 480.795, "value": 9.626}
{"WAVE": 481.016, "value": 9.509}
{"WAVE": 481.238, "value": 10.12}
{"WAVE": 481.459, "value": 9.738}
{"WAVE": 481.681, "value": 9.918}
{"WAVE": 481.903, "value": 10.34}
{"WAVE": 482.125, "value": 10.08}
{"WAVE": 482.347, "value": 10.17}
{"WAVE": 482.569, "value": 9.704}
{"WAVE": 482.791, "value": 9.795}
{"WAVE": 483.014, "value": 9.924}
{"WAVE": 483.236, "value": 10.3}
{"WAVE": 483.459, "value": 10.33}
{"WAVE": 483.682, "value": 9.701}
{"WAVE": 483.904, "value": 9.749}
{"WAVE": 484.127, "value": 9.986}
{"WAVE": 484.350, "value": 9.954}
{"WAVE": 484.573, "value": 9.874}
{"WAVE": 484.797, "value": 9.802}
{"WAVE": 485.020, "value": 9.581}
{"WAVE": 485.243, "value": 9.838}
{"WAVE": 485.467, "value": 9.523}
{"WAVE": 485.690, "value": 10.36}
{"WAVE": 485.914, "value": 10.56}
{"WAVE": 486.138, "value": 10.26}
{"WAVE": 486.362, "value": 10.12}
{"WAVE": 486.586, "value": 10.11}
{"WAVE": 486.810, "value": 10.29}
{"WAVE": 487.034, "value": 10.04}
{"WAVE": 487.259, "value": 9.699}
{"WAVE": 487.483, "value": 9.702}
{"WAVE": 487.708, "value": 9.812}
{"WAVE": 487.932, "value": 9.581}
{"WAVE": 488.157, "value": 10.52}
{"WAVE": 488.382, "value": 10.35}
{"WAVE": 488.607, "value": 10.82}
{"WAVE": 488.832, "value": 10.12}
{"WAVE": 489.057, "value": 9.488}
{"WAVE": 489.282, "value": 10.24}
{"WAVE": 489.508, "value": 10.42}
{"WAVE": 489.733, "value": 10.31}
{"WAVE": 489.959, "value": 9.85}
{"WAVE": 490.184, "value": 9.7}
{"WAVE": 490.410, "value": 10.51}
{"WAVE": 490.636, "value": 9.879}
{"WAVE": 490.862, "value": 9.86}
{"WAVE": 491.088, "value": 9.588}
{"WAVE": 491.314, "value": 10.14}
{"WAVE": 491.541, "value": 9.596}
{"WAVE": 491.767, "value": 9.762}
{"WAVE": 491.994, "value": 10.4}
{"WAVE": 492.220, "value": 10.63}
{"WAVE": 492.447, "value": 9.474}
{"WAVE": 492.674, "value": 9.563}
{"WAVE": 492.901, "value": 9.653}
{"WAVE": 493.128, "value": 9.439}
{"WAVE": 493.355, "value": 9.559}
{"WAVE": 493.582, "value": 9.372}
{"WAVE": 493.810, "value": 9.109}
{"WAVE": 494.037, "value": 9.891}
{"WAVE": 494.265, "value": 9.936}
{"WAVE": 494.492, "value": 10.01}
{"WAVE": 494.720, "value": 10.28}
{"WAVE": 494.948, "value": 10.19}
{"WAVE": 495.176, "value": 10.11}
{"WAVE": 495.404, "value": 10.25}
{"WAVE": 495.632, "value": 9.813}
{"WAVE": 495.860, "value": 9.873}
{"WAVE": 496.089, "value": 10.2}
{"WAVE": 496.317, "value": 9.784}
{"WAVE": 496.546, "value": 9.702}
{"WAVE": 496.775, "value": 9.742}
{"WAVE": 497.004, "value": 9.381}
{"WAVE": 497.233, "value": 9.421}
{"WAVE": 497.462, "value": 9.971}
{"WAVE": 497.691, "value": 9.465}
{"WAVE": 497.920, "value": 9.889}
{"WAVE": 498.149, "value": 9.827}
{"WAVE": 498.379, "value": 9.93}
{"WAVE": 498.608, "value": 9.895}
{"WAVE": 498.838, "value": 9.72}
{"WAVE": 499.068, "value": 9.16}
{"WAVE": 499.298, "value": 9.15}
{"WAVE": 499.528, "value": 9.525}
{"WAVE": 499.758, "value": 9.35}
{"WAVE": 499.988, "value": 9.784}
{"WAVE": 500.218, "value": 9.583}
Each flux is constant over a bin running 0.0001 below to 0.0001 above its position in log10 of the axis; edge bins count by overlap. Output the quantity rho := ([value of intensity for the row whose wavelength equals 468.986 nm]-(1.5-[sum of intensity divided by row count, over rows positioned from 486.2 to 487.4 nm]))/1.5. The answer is 12.6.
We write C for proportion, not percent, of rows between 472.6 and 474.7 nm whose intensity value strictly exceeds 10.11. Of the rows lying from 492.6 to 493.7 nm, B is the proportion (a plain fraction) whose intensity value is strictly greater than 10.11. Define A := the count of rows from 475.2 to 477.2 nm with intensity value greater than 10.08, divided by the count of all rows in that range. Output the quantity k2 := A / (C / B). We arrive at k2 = 0.0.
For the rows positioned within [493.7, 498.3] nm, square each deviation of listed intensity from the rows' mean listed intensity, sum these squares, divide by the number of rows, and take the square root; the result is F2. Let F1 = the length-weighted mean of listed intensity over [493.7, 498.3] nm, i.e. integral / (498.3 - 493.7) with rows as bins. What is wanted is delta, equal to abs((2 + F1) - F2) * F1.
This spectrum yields 114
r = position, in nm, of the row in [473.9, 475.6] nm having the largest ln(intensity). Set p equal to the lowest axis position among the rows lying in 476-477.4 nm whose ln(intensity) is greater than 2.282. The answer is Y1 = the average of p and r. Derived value 475.73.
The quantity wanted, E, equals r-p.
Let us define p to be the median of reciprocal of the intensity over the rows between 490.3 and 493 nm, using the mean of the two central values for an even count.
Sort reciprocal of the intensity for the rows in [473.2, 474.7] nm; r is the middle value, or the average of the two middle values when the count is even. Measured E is -0.003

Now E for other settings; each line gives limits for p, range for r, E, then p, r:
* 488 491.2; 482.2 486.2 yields 0.003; 0.098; 0.101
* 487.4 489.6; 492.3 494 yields 0.007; 0.098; 0.106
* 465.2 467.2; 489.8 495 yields 0.003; 0.099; 0.102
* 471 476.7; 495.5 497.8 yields 0.005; 0.097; 0.102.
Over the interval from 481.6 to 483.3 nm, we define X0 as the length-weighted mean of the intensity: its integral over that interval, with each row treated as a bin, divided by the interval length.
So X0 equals 10.0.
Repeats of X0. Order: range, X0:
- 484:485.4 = 9.8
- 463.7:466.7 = 10.2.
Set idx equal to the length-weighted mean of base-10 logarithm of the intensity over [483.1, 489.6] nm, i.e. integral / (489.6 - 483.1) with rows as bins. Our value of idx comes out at 1.001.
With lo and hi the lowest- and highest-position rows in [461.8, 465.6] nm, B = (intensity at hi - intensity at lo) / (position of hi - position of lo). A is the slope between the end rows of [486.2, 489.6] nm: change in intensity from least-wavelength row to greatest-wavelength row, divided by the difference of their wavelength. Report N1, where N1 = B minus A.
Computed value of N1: -0.36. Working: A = 0.10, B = -0.27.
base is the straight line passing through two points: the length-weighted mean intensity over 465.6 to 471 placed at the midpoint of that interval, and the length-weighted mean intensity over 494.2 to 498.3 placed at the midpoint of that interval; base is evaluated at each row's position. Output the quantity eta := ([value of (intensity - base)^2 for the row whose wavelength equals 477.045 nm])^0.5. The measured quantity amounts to 0.22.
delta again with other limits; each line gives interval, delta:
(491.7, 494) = 109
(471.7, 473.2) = 125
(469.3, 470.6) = 130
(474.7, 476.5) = 122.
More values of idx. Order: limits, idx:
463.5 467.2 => 1.009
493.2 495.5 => 0.994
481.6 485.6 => 0.997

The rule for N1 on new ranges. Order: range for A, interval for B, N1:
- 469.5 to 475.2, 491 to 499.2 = -0.06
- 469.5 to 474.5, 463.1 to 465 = 0.19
